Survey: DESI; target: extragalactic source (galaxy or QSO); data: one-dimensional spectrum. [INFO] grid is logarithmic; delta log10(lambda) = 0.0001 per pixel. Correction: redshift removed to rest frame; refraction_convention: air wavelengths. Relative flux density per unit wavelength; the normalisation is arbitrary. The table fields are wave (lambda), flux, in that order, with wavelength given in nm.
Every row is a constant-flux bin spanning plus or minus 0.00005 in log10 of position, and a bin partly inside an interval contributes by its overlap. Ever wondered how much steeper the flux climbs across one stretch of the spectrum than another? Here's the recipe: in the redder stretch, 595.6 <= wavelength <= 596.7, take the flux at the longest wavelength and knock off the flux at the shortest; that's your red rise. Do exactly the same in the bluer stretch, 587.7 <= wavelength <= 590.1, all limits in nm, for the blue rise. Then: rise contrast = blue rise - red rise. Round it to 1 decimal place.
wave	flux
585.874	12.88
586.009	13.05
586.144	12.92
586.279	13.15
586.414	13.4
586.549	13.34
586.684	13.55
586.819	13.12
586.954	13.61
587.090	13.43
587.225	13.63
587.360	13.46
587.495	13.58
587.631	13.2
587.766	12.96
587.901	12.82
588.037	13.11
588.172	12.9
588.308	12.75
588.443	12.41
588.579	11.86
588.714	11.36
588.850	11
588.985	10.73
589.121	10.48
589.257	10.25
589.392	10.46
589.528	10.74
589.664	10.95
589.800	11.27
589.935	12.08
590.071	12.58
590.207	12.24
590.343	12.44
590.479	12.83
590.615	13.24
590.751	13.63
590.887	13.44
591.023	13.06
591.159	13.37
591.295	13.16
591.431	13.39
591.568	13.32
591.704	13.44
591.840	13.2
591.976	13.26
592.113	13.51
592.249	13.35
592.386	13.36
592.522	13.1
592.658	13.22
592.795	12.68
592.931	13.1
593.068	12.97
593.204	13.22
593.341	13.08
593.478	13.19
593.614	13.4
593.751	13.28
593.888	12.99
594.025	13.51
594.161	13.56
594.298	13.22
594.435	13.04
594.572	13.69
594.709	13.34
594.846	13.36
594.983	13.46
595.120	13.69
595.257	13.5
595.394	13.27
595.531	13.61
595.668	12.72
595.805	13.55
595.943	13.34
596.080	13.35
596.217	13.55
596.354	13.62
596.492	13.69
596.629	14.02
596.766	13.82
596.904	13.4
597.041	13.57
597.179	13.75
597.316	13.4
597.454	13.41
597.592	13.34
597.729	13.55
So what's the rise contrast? -1.7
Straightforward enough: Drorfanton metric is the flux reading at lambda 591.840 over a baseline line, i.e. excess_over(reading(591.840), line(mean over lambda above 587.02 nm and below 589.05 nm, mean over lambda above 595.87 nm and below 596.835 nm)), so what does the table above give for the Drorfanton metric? 0.12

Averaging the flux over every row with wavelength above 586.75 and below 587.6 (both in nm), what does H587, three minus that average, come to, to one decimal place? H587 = -10.5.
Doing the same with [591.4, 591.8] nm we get -10.4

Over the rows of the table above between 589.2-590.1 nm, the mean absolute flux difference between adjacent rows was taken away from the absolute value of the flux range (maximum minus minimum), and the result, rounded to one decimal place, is 1.9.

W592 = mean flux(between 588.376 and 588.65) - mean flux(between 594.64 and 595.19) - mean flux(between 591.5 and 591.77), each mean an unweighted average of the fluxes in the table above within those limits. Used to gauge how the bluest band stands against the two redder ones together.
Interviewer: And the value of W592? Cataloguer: -14.7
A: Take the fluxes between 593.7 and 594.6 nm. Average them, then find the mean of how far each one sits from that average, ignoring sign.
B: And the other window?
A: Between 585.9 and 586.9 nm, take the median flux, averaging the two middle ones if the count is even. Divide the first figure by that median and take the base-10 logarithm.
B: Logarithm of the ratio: -1.77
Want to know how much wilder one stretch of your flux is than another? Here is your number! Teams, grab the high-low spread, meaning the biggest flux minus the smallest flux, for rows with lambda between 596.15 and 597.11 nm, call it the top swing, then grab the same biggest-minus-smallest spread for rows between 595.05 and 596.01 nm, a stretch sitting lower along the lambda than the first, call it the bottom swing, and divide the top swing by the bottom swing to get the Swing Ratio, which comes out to 0.64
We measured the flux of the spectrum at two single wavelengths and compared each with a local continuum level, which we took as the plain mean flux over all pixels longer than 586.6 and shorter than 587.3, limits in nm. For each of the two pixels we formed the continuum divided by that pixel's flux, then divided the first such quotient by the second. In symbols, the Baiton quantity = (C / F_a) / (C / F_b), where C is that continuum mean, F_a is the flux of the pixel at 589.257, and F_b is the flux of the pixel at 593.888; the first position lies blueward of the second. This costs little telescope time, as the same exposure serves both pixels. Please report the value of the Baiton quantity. 1.27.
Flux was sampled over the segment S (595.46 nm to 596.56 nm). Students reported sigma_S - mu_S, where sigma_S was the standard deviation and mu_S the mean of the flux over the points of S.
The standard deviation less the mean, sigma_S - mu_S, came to -13.1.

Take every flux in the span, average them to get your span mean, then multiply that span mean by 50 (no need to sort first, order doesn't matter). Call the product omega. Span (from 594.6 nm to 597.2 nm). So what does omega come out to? 675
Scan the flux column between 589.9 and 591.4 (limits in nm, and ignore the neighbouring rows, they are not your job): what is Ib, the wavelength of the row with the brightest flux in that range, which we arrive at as 590.751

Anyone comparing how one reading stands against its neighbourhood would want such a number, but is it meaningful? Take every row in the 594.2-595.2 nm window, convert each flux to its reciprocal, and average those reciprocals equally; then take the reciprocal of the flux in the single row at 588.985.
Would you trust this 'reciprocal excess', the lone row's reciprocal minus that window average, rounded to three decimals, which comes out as 0.019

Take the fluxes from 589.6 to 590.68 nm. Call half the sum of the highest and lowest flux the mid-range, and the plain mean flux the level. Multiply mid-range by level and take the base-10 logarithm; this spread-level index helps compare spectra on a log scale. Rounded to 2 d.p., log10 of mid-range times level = 2.17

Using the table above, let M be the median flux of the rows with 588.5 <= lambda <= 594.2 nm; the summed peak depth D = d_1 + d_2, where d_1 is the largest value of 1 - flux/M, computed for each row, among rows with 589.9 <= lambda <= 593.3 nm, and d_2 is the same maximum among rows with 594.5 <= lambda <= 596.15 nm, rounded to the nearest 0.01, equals 0.11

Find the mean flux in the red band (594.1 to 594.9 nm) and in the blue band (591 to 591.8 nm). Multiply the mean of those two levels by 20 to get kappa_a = 267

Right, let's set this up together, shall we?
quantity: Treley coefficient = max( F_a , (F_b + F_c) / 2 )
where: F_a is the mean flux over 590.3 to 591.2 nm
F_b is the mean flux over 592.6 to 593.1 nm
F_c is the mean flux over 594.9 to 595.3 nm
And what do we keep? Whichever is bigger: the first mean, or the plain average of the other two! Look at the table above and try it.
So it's 13.3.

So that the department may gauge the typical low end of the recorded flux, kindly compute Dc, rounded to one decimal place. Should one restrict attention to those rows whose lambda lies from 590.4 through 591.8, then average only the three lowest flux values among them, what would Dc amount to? 13.0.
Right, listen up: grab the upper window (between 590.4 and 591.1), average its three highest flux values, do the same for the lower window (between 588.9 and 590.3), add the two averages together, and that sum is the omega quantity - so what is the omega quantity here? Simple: 25.7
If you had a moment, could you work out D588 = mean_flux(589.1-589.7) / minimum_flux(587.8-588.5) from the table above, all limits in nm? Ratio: 0.85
